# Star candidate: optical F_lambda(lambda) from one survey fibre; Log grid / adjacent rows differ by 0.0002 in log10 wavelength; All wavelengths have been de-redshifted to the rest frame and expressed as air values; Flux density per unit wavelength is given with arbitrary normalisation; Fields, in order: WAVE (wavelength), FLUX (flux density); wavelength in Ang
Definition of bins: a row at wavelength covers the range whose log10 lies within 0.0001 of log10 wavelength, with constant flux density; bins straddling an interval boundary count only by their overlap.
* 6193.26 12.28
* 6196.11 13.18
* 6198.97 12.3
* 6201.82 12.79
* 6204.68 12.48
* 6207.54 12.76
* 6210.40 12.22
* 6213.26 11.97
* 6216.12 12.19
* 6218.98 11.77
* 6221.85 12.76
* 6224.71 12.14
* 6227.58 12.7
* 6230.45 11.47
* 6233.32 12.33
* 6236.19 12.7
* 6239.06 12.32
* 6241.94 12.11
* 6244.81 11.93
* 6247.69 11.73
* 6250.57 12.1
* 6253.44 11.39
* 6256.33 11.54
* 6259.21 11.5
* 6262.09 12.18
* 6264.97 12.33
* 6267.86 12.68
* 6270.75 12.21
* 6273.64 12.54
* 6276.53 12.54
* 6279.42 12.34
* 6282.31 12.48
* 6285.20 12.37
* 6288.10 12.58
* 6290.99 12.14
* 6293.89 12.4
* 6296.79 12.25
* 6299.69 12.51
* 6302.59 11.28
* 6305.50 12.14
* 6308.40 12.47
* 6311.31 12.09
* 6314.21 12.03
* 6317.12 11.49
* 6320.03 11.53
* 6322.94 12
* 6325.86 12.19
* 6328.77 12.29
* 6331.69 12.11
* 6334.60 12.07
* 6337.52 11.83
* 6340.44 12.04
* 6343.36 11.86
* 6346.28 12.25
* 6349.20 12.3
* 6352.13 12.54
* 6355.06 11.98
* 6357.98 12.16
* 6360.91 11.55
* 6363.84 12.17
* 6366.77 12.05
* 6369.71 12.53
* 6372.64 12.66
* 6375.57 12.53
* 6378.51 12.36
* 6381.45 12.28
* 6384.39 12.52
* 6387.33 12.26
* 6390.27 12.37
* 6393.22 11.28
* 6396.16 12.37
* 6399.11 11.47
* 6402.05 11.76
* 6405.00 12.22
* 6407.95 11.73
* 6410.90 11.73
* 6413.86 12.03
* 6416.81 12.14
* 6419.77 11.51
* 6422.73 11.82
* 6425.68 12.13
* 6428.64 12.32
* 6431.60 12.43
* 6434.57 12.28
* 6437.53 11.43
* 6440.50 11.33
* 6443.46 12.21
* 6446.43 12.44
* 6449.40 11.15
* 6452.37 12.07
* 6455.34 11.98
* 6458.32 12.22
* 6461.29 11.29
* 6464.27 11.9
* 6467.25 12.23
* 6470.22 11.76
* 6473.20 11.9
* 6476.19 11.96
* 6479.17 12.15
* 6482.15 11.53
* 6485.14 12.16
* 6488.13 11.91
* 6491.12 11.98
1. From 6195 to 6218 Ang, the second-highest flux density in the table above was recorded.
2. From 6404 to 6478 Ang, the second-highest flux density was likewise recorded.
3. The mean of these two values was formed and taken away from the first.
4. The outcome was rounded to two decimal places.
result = 0.18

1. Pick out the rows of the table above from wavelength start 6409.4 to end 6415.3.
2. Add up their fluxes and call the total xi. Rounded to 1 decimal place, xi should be 23.8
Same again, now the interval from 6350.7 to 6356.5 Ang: 24.5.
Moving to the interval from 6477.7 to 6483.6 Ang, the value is 23.7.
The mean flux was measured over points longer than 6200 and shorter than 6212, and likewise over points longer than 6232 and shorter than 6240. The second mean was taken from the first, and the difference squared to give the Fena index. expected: 0.01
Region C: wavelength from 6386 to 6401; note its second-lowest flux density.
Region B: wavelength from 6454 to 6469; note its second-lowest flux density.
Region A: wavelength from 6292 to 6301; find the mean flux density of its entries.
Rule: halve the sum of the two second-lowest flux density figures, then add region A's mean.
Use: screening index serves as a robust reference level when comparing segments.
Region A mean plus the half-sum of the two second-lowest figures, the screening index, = 24.1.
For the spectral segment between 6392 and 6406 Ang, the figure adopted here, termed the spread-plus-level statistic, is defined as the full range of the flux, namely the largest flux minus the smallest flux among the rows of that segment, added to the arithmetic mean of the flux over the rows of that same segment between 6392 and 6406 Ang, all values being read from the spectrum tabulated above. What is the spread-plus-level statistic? 12.91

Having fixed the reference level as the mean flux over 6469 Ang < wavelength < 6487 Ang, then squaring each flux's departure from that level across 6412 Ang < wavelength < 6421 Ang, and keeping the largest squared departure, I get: 0.16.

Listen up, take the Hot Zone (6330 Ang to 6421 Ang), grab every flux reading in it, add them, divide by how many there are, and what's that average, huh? 12.09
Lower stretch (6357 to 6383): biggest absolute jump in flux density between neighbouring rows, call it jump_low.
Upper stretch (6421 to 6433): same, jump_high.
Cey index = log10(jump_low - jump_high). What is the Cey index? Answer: -0.51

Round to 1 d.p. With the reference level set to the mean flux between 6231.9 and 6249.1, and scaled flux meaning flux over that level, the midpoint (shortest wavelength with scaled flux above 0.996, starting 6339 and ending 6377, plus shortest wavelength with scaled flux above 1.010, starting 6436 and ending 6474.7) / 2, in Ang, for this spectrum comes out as 6396.4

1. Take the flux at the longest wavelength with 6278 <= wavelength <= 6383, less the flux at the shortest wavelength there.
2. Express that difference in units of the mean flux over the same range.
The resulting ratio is 0.00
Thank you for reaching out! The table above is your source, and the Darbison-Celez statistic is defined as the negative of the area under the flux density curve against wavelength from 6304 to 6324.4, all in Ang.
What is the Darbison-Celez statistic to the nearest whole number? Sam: -244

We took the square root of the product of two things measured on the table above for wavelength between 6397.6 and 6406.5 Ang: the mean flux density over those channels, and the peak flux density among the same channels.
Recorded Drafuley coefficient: 12.0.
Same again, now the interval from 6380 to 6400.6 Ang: 12.3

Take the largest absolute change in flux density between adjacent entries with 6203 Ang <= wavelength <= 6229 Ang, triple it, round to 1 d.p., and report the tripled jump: 3.0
